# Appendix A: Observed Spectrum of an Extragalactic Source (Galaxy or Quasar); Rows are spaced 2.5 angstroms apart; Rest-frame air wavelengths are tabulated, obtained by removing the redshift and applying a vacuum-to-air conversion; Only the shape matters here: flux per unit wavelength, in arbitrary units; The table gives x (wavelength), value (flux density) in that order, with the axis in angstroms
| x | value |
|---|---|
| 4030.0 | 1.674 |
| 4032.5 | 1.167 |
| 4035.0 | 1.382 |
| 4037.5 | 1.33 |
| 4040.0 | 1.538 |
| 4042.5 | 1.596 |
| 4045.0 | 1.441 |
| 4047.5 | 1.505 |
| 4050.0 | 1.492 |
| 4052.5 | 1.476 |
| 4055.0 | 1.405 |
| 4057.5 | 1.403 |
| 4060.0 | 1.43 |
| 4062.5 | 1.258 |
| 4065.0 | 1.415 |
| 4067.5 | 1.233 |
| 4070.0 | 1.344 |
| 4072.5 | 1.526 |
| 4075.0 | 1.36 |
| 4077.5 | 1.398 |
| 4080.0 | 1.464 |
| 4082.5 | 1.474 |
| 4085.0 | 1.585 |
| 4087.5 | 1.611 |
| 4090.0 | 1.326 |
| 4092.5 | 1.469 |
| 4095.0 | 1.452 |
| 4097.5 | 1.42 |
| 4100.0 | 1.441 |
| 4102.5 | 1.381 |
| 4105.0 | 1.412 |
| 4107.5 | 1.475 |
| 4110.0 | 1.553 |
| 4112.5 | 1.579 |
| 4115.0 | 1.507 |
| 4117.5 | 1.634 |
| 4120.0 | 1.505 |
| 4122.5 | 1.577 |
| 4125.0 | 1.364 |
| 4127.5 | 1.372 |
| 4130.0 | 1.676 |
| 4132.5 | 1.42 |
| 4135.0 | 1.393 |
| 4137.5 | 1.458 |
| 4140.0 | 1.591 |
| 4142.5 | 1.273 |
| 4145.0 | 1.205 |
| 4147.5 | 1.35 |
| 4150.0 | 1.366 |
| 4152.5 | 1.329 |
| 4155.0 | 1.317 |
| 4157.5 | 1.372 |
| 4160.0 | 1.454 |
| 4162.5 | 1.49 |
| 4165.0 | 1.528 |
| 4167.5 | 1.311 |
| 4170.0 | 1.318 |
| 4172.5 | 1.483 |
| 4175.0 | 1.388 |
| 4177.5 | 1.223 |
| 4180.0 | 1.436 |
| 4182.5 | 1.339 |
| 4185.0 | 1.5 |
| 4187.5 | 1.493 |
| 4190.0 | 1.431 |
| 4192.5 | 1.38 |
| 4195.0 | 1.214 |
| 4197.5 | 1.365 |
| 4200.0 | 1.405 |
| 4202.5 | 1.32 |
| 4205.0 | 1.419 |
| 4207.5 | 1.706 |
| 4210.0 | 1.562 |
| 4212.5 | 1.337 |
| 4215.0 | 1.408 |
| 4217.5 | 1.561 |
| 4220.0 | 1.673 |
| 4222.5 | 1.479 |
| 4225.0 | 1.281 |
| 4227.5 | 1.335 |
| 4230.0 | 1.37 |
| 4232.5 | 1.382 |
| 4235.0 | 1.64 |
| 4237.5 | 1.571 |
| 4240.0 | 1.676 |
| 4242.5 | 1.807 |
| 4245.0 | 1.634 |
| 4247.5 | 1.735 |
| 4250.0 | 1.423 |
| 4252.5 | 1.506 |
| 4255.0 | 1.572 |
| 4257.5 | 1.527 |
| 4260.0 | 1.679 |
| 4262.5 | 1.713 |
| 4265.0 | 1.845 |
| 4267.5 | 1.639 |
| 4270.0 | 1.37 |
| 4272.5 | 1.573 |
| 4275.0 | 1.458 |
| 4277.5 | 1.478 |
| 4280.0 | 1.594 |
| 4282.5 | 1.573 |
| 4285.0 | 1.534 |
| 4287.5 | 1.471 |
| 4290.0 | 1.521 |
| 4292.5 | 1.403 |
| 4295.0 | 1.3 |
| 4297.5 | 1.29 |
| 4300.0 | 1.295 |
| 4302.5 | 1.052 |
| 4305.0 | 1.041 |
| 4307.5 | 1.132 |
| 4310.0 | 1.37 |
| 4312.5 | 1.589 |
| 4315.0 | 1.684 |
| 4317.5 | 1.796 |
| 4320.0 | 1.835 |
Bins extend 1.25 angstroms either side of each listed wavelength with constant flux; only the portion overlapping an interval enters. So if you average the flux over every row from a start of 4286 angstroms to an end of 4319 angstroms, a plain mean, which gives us 1.38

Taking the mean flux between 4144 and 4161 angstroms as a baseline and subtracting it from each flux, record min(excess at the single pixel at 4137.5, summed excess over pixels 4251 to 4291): 0.12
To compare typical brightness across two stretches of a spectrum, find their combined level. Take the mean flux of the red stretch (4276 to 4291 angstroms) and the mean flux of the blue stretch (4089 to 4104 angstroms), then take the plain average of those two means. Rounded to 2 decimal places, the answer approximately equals 1.47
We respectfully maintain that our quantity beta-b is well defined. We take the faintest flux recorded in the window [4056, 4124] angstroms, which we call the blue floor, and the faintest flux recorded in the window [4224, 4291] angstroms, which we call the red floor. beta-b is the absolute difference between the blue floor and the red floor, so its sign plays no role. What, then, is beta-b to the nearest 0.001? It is 0.048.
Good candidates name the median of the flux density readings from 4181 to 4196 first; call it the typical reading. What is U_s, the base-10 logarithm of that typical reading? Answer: 0.148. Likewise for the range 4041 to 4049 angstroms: 0.178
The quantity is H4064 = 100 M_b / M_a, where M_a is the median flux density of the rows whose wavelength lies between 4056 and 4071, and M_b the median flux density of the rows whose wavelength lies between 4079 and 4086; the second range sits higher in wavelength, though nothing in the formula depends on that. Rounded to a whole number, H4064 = 107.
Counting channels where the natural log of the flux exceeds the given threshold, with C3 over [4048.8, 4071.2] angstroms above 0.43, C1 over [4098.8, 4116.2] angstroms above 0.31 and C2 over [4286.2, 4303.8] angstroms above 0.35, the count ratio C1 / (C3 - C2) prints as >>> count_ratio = -3.5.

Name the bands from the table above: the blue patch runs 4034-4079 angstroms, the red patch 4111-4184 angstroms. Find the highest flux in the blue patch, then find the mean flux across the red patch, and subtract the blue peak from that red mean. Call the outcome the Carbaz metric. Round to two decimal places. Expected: -0.17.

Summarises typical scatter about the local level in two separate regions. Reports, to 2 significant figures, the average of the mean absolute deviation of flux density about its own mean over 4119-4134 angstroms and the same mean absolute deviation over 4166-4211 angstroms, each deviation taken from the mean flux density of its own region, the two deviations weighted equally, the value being 0.094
